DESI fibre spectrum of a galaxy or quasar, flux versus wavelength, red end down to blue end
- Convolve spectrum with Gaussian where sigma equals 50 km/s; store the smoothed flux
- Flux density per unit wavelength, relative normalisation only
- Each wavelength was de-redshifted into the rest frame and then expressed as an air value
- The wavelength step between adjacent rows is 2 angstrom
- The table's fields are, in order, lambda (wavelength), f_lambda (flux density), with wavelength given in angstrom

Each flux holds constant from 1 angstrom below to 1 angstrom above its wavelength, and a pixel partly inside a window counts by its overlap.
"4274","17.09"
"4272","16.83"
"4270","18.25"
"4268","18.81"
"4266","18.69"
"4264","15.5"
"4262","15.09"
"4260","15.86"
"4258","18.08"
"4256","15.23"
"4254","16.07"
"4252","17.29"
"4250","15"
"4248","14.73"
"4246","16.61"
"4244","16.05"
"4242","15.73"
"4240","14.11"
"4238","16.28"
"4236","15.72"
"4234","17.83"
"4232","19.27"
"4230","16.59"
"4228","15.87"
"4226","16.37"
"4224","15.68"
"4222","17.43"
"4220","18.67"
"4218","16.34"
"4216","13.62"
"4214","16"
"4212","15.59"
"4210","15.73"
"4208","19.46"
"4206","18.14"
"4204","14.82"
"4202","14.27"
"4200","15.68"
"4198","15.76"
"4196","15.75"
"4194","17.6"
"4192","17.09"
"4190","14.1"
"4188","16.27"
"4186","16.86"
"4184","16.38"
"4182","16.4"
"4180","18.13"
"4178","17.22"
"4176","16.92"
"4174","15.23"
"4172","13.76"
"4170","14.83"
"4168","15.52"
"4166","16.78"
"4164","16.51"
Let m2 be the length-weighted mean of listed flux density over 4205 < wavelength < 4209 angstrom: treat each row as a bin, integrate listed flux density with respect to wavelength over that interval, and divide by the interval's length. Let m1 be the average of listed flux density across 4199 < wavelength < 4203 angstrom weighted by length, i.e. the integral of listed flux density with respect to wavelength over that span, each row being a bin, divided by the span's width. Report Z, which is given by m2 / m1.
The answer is 1.26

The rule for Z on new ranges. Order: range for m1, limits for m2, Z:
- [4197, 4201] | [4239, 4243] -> 0.95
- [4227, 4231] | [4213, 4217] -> 0.91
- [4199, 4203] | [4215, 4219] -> 1.00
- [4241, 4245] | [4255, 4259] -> 1.05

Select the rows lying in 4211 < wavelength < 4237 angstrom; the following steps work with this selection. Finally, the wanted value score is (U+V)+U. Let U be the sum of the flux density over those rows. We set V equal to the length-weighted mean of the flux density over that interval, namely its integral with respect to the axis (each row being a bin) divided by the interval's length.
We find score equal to 446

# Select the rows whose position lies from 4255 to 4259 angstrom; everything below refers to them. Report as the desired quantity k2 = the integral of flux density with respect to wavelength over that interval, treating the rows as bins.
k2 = 66.6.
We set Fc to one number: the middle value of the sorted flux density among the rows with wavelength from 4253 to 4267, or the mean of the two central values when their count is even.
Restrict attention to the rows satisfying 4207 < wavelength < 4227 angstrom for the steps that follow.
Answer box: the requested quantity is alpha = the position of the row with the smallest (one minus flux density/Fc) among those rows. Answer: 4208 angstrom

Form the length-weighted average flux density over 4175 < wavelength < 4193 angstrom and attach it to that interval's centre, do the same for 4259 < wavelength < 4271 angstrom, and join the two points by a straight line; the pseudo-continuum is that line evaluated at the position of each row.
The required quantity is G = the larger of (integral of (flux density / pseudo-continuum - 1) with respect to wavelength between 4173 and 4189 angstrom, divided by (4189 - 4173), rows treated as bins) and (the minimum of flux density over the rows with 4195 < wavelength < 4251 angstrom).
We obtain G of 13.6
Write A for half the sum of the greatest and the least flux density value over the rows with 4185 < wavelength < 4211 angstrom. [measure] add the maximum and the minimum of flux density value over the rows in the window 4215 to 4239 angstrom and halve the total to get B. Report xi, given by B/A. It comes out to 0.980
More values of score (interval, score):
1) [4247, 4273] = 447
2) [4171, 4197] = 440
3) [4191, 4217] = 435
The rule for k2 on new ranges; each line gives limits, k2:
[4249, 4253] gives 64.6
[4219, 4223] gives 72.2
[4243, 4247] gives 65.3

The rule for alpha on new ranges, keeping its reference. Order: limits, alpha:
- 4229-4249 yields 4232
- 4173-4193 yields 4180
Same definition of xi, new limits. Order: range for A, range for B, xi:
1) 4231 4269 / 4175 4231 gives 0.991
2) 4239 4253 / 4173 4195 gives 1.026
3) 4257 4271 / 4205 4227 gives 0.976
